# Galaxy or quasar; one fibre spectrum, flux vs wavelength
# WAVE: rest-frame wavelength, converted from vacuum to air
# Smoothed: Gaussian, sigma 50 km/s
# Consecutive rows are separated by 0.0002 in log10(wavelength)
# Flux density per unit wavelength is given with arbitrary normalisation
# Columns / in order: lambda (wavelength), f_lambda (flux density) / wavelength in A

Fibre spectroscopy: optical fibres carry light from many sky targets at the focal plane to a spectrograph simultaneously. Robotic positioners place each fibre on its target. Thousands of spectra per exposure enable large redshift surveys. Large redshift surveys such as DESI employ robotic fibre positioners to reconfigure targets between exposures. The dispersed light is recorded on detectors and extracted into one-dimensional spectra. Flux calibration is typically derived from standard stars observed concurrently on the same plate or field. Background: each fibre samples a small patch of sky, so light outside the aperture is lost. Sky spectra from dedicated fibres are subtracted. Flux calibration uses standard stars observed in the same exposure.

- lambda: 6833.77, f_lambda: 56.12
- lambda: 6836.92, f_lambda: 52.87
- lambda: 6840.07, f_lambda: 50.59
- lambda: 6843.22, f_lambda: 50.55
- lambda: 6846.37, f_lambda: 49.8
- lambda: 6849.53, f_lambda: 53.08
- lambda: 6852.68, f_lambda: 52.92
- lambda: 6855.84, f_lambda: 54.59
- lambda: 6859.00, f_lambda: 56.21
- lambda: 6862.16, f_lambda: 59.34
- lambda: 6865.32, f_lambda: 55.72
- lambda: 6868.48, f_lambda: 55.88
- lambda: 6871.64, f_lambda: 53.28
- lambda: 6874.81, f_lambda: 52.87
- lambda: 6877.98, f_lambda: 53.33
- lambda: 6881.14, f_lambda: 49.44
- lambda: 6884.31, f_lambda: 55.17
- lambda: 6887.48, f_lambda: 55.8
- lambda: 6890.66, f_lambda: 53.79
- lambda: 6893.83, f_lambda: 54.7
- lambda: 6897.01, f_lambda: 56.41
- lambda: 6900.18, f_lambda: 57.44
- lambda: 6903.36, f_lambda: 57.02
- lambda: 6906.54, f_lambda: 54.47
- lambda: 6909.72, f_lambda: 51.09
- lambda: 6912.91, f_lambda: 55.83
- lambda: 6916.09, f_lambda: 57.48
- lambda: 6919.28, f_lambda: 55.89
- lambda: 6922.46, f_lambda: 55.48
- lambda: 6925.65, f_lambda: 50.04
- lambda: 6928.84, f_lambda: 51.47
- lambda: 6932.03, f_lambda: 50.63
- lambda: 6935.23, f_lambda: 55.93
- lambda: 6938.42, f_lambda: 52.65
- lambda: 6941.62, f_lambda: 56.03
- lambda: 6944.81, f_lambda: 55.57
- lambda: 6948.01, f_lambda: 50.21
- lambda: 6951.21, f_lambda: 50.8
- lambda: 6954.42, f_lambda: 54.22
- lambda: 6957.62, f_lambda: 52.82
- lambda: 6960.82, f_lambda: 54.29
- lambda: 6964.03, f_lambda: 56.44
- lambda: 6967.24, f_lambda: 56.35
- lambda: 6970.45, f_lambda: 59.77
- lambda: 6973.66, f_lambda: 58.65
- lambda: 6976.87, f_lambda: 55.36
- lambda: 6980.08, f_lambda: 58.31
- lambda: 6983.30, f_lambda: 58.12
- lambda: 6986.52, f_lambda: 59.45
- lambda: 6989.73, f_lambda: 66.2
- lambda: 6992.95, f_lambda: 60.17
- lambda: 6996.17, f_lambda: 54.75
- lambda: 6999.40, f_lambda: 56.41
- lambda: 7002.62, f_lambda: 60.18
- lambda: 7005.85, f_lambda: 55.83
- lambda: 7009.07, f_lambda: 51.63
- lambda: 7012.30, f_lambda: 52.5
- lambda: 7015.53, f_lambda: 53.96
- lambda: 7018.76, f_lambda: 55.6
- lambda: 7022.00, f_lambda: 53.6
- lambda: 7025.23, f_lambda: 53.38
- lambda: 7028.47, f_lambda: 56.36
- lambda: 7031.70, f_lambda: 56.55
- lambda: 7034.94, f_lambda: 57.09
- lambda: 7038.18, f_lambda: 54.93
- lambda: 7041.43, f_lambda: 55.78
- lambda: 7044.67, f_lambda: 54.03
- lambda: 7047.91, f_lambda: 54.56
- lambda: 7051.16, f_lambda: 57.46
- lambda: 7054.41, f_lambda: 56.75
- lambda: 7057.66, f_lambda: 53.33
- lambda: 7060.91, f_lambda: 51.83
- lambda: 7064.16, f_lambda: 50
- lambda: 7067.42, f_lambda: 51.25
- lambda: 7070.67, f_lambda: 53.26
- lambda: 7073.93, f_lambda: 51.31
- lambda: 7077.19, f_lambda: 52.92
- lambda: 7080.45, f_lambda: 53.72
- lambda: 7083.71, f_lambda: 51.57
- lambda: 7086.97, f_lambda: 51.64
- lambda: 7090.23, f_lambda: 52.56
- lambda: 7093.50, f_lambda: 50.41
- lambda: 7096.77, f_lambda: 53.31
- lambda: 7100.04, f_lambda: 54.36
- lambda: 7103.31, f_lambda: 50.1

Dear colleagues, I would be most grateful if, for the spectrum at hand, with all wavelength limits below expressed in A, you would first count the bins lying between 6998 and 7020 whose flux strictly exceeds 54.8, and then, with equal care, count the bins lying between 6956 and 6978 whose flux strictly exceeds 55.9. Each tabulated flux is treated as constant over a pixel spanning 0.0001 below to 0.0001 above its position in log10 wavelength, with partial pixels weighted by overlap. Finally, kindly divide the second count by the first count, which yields 1.00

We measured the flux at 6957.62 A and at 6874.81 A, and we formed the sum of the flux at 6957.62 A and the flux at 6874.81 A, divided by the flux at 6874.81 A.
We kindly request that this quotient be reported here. 2.00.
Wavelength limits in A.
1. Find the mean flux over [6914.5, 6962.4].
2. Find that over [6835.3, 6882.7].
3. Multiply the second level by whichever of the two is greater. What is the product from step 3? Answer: 2859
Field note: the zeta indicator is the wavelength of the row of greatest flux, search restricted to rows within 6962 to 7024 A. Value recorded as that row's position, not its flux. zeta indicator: 6989.73 A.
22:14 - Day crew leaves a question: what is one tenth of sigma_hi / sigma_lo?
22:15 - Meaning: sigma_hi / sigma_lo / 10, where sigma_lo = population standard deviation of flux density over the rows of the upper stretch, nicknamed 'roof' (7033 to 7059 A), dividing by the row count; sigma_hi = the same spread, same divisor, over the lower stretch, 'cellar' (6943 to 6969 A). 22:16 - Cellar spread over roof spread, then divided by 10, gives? 0.157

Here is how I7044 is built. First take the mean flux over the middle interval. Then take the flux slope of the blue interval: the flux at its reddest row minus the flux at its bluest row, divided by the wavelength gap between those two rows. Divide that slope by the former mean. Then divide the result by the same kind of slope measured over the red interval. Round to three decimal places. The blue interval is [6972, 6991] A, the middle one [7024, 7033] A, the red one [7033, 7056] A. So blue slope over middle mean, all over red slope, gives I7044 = -0.485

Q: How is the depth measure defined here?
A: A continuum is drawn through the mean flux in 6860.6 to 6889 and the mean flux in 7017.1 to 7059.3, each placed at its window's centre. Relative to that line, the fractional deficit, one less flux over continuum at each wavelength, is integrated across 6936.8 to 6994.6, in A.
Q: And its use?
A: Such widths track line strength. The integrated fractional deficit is -1.5 A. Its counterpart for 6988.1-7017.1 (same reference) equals -0.9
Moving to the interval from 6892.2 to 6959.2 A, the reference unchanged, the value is 0.8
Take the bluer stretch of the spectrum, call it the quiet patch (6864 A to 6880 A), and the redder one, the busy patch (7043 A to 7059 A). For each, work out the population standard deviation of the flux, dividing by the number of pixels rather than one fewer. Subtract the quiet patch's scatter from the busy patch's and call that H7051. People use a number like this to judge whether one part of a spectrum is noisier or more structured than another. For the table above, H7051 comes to 0.29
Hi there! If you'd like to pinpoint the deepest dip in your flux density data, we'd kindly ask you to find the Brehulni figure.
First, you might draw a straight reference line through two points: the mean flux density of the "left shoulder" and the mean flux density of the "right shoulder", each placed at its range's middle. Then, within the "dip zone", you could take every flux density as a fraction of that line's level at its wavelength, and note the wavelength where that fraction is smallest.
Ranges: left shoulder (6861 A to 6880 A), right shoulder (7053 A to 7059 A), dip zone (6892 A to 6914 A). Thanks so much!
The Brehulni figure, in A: 6909.72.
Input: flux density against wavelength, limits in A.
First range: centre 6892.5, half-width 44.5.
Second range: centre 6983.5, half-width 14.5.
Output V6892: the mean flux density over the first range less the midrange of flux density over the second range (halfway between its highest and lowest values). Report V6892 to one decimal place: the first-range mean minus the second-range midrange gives -6.0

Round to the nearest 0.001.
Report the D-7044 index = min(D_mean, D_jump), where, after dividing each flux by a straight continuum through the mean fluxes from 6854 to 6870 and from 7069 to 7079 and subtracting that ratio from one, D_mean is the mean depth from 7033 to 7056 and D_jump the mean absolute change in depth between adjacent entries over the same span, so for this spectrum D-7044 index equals -0.052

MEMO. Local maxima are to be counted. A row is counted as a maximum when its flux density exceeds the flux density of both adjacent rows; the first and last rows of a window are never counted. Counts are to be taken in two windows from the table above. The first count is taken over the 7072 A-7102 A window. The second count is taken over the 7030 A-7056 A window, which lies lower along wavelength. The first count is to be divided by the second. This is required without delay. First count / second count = 0.67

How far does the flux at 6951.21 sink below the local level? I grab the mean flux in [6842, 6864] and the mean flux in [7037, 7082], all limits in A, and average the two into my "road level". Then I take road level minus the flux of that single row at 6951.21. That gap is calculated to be 2.9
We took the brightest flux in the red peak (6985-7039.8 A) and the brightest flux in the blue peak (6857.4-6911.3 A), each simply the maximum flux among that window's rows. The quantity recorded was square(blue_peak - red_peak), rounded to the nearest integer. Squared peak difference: 47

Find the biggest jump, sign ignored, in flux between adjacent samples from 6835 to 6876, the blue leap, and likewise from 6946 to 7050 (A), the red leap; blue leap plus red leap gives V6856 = 10.4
